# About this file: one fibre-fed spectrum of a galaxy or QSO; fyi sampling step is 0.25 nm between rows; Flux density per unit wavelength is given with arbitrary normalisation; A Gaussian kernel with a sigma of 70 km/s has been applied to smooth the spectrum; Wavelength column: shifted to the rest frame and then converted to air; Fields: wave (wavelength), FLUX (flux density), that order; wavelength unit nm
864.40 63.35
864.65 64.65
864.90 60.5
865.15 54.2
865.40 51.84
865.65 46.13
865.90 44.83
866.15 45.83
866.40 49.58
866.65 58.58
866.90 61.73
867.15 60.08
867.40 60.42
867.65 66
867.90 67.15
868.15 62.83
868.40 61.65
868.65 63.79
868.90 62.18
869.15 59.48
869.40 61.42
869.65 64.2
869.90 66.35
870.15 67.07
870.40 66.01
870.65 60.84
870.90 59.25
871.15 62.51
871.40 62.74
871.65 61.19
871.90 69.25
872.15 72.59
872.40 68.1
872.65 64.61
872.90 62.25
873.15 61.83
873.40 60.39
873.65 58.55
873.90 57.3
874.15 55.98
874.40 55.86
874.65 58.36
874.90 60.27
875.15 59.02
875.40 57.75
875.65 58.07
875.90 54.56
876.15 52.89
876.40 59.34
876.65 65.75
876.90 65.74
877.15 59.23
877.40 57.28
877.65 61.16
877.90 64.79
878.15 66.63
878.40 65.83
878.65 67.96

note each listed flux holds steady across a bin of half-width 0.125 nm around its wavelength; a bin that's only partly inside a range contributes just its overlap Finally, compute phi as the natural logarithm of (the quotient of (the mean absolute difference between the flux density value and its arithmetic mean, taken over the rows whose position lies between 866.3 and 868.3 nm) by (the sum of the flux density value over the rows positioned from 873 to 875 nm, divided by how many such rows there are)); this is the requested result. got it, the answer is -2.78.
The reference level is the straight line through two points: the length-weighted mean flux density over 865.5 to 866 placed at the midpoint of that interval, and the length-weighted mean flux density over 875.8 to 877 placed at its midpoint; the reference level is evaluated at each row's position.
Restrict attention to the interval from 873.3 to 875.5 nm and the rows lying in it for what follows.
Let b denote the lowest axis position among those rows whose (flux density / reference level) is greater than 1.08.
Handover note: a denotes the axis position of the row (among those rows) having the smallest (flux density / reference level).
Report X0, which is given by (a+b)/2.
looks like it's 873.90 nm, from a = 874.40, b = 873.40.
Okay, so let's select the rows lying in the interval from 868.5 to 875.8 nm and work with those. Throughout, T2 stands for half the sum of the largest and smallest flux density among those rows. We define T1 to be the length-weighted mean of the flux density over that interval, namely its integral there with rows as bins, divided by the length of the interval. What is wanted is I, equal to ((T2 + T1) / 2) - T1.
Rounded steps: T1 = 62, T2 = 64.2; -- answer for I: 1.14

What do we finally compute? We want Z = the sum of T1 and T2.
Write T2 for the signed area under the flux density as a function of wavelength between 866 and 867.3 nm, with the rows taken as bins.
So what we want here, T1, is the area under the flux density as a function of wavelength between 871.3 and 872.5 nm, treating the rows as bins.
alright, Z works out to 152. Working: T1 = 80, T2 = 72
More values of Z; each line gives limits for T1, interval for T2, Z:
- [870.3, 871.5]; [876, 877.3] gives 153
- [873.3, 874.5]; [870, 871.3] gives 151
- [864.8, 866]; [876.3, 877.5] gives 136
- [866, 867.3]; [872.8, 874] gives 144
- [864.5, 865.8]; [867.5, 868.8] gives 155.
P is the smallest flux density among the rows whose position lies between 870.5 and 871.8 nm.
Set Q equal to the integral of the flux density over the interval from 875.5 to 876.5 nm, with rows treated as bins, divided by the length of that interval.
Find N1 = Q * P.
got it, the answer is 3328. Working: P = 59.25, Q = 56.2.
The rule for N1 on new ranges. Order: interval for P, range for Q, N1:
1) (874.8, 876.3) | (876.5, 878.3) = 3328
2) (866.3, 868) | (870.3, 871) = 3073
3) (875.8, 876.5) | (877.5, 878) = 3311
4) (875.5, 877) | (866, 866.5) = 2511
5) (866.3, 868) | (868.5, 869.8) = 3088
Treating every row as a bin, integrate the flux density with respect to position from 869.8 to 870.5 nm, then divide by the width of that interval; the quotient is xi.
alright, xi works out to 66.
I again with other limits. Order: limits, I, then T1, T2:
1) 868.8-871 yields 0.07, 63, 63.2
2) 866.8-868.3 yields 0.29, 63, 63.6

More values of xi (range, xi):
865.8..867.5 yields 54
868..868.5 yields 63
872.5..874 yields 61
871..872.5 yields 66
